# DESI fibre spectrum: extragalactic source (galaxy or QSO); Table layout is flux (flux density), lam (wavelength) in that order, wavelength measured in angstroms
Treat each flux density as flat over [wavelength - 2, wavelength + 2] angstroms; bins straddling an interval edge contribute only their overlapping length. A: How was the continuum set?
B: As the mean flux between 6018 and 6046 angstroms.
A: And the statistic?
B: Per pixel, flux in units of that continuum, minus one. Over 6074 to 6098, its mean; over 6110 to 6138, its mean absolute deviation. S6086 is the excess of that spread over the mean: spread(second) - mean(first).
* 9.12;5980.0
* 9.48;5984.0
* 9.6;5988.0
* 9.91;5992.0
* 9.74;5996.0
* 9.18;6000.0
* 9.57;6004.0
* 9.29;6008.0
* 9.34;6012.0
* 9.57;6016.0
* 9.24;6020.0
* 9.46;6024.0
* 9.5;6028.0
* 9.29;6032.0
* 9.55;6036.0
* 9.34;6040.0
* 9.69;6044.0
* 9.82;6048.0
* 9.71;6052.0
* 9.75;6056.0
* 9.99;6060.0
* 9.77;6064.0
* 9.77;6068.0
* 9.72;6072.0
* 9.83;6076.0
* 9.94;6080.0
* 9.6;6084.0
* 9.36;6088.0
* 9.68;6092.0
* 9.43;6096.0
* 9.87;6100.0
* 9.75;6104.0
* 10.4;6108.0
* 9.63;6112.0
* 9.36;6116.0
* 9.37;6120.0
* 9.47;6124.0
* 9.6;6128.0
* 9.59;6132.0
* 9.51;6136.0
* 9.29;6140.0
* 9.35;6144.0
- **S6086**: -0.012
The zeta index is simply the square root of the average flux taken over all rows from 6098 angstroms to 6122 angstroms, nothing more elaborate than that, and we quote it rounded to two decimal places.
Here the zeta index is 3.12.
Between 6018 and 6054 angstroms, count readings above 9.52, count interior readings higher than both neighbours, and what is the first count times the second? 12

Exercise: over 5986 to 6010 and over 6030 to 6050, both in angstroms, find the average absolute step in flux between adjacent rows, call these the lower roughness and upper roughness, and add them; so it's 0.58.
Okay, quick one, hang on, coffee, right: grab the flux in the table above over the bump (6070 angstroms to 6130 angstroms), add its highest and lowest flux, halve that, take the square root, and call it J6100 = 3.14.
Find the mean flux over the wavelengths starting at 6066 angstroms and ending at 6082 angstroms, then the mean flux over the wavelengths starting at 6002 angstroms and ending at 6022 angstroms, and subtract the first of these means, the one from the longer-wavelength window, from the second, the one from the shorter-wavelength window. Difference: -0.4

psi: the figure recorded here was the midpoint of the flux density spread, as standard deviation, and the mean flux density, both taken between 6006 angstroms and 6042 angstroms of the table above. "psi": 4.76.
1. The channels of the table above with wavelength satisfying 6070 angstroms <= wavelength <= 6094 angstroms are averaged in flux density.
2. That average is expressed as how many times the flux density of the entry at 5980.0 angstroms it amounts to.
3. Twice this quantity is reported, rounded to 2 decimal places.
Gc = 2.12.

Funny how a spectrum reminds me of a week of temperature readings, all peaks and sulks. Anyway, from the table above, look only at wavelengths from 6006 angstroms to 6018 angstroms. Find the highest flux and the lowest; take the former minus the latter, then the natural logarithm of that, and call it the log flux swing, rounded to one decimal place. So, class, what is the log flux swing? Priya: -1.3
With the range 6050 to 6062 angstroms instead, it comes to -1.3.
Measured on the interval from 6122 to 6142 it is -1.2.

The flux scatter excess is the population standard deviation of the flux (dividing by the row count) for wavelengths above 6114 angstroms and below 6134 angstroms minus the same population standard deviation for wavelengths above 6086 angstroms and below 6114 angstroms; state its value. -0.22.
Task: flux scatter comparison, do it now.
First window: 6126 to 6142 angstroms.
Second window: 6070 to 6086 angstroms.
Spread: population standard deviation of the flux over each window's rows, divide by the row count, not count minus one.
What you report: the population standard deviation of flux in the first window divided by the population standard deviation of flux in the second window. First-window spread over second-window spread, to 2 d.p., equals 0.99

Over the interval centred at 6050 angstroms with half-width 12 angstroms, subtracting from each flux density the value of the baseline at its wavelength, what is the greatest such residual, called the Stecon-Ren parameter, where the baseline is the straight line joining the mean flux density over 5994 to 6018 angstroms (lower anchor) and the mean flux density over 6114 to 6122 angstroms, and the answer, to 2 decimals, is 0.58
